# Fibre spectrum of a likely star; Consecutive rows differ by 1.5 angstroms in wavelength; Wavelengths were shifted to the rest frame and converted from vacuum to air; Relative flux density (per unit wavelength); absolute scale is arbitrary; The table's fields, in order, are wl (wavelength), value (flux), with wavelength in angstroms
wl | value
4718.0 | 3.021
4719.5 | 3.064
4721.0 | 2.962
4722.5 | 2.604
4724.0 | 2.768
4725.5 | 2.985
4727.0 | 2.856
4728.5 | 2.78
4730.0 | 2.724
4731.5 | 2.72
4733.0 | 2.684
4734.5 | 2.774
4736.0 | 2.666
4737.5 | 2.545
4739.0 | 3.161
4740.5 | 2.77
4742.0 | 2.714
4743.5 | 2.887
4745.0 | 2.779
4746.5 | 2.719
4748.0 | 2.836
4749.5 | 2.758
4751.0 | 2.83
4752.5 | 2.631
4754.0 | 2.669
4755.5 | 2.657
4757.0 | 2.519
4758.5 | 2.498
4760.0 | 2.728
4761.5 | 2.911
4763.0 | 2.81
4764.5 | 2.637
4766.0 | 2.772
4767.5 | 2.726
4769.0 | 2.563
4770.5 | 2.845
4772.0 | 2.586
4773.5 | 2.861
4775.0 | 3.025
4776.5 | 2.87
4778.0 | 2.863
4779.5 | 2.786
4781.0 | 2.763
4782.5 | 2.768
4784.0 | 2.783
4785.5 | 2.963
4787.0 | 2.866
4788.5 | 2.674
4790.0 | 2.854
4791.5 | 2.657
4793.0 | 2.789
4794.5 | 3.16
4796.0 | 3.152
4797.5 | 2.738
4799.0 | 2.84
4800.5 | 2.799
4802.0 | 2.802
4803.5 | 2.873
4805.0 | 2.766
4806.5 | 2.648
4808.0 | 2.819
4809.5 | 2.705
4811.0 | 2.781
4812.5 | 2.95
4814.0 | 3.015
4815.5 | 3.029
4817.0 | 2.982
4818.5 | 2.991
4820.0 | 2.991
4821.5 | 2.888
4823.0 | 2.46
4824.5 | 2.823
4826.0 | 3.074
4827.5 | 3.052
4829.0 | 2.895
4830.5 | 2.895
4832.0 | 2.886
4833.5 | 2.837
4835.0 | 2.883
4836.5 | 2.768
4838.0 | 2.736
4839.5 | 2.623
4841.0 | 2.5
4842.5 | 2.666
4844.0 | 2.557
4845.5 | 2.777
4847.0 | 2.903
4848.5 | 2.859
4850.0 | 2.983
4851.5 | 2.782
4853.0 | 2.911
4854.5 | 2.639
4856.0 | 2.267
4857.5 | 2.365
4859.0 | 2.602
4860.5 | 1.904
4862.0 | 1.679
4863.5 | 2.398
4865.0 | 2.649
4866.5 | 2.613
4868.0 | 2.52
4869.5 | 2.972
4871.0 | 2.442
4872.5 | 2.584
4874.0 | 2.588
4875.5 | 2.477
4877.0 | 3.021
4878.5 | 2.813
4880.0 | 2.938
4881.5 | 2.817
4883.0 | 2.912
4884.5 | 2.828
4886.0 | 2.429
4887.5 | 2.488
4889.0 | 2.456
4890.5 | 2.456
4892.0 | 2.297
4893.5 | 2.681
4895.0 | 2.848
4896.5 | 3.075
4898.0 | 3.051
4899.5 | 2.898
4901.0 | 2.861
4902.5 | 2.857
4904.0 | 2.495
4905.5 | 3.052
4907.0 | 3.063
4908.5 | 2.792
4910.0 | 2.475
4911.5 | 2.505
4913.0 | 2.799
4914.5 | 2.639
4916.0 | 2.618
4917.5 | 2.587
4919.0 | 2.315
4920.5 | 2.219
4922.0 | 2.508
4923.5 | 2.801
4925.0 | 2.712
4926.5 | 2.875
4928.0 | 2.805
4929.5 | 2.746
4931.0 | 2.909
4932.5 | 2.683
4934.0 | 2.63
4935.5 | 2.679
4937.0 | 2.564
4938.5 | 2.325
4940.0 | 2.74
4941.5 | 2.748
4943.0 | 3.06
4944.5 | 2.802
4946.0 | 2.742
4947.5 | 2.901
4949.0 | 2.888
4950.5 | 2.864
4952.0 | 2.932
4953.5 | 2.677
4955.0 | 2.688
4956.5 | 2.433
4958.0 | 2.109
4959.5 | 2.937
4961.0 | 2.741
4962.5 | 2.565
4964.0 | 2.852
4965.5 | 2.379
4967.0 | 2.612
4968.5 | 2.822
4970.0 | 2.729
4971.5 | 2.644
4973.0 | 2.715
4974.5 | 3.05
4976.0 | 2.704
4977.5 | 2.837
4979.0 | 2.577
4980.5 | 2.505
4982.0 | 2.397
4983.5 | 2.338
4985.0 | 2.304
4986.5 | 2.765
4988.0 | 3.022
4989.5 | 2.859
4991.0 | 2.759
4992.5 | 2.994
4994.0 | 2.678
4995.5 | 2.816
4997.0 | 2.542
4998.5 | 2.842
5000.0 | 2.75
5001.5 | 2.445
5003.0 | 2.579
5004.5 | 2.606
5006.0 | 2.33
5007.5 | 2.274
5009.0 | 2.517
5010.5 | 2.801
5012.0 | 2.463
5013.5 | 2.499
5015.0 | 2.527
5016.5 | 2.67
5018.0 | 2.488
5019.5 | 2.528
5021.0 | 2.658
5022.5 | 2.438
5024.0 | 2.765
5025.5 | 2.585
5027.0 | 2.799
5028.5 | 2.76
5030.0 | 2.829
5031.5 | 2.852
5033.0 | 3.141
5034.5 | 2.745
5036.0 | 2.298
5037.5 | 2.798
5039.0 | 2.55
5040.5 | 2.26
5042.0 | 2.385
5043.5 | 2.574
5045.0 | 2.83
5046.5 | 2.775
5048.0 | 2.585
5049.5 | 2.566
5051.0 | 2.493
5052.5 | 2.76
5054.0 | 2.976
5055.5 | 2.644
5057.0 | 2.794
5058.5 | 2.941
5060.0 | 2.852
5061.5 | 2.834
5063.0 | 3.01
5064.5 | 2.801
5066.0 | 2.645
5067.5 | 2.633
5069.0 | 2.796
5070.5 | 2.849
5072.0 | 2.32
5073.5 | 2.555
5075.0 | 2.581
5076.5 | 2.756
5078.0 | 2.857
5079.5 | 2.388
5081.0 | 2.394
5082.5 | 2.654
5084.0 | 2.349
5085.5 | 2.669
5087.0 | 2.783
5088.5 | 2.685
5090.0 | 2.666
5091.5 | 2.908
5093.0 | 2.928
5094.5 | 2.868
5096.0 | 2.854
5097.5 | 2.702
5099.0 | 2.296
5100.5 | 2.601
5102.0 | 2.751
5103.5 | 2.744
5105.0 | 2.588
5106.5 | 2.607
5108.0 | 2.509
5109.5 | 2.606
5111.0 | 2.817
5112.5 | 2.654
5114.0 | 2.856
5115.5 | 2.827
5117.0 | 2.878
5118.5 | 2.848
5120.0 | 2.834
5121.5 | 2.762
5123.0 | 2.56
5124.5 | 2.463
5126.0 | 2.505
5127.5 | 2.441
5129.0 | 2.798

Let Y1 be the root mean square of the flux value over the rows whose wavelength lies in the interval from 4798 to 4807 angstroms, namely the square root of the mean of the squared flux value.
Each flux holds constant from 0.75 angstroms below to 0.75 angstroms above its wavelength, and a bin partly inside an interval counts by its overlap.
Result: 2.79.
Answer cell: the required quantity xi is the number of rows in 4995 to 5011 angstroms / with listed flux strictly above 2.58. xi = 5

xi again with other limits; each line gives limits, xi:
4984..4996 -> 7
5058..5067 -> 6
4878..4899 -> 9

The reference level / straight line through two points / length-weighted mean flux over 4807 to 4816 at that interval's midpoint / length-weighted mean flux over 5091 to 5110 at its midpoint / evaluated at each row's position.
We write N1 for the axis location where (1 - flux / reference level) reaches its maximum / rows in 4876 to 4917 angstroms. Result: 4892.0 angstroms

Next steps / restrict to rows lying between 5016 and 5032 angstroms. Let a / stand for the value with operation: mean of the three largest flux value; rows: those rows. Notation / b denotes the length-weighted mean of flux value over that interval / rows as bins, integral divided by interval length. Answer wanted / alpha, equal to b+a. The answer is 5.49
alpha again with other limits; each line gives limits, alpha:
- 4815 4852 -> 5.88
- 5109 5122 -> 5.65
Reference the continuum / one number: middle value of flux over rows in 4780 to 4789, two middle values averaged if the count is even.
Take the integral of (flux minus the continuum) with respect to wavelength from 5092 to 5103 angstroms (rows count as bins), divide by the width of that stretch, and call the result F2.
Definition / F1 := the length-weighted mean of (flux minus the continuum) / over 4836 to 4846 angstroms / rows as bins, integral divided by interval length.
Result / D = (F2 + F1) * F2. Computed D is 0.010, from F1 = -0.12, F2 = -0.056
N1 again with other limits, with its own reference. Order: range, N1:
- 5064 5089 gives 5072.0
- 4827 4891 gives 4862.0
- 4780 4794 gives 4791.5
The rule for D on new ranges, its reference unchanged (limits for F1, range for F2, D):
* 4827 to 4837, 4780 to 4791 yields 0.004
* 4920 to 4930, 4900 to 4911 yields -0.002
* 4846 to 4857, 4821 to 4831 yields 0.007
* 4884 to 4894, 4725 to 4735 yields -0.002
